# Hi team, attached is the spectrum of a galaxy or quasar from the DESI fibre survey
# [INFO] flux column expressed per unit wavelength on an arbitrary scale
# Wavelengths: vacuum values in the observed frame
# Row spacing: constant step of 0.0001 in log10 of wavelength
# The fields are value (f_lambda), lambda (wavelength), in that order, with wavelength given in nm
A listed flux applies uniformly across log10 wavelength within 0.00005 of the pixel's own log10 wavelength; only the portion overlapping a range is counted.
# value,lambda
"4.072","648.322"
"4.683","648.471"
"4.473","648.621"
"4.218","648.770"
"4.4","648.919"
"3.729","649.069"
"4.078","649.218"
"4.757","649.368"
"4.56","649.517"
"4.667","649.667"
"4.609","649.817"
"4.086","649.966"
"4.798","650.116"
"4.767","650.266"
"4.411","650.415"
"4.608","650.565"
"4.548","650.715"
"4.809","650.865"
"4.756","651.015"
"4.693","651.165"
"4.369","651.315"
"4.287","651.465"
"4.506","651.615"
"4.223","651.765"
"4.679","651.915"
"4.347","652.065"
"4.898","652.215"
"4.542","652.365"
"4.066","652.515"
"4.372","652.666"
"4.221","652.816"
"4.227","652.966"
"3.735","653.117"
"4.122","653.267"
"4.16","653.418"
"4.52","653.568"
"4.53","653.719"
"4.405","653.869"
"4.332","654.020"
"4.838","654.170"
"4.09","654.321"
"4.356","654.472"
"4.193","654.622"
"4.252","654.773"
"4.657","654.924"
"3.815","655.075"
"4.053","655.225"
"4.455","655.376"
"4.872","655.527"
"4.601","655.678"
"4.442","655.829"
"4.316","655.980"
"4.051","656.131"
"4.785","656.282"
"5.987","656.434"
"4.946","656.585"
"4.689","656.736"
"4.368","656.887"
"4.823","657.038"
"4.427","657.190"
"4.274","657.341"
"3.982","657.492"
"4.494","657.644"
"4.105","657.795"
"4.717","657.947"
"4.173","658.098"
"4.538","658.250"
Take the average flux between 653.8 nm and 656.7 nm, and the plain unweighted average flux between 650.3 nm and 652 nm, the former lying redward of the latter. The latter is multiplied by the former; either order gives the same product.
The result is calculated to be 20.4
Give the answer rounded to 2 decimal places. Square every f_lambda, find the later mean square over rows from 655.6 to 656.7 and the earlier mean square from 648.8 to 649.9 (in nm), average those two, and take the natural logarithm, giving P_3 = 3.05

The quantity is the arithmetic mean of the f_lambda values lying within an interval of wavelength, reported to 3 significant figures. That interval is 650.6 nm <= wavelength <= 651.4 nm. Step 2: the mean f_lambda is 4.63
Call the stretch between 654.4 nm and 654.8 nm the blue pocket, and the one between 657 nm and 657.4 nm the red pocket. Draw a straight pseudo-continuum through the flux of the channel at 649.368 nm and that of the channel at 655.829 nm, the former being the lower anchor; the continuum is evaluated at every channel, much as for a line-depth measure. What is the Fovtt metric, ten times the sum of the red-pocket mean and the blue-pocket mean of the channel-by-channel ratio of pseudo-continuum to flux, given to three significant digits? 20.3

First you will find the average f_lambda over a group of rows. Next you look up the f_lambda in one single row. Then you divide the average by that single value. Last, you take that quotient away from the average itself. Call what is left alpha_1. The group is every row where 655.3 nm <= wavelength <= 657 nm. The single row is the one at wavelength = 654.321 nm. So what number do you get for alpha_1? 3.54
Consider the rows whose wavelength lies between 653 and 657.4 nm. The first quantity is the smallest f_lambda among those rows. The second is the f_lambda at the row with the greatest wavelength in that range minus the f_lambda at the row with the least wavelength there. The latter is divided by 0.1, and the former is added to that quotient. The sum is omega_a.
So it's 9.1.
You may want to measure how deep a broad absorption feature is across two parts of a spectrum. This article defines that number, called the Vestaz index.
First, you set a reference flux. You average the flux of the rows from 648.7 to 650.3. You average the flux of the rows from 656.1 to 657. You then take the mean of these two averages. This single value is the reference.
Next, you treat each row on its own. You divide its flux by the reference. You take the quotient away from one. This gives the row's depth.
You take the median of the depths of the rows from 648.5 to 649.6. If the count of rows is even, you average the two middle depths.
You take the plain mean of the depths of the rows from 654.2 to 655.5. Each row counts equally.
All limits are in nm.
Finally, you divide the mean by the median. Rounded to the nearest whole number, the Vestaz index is 2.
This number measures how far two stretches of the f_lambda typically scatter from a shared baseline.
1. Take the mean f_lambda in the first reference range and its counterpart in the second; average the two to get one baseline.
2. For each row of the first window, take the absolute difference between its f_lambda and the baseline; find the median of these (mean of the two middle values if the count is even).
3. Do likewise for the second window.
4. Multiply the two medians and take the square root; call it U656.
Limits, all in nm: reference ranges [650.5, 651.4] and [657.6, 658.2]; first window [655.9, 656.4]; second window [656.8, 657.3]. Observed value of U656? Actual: 0.19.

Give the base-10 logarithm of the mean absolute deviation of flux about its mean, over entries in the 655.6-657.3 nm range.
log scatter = -0.47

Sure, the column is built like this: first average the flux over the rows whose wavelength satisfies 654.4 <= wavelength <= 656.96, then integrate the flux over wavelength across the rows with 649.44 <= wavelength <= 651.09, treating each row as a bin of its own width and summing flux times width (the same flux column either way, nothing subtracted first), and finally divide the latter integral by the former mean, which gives 1.7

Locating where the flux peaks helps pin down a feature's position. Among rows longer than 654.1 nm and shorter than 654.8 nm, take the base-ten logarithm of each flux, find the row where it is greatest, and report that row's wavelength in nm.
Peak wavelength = 654.170 nm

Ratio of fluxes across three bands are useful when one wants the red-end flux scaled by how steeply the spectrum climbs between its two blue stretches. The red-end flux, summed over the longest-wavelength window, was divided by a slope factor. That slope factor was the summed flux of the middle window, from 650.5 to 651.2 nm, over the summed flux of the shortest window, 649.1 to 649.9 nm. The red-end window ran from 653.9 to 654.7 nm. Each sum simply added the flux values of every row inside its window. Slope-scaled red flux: 21.1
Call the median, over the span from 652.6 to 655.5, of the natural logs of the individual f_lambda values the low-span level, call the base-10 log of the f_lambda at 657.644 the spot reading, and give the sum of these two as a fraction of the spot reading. 3.22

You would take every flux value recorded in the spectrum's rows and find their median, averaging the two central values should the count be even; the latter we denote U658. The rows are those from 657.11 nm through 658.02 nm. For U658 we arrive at 4.35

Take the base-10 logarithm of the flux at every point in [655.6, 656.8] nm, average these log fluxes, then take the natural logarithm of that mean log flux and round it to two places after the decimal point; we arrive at -0.40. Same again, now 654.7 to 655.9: -0.44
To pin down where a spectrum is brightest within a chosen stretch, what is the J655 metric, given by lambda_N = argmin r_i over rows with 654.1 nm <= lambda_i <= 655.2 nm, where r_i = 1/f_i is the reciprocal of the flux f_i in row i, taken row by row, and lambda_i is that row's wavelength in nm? 654.170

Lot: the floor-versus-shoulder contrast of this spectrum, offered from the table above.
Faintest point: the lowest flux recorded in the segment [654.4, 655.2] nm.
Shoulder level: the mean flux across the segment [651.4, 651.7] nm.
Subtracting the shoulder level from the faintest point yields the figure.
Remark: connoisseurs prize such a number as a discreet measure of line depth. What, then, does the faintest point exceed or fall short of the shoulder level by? -0.58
